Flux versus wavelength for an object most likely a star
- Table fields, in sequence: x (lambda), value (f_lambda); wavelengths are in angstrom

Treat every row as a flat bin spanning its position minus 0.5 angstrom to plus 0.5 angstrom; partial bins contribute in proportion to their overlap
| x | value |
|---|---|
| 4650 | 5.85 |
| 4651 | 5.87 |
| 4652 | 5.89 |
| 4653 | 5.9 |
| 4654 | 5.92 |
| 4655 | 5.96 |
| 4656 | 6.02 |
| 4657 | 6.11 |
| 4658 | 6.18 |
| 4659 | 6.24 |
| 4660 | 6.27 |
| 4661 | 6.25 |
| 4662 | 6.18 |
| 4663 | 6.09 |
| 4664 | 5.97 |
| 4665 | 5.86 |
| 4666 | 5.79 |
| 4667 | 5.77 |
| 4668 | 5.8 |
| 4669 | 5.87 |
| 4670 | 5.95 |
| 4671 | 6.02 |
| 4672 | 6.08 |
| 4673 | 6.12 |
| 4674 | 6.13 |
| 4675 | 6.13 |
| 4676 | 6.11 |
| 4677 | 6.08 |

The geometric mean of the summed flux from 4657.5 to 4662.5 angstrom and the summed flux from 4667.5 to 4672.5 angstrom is 30.4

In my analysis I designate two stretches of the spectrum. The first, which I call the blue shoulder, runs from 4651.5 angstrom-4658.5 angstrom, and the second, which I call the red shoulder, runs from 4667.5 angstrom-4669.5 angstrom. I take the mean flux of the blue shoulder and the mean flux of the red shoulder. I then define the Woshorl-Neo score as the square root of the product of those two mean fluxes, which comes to 5.92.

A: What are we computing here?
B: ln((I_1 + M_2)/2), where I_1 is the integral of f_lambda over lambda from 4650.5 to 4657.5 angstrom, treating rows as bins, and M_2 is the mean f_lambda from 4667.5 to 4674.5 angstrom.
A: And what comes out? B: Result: 3.17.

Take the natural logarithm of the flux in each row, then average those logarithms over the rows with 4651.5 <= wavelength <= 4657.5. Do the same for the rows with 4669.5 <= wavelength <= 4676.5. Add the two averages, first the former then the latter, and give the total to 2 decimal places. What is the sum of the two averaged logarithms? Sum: 3.59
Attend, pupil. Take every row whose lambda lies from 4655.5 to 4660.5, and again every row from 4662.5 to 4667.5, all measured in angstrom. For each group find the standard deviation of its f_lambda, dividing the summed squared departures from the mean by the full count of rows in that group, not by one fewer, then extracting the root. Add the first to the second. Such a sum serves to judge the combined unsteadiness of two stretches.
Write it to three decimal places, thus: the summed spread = 0.210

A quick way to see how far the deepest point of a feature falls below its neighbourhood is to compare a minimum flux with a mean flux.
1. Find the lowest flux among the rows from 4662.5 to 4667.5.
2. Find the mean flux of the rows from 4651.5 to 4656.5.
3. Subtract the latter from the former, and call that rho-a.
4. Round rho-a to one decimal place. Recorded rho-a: -0.2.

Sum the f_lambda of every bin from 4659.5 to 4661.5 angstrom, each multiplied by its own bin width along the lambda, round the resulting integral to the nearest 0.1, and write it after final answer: 12.5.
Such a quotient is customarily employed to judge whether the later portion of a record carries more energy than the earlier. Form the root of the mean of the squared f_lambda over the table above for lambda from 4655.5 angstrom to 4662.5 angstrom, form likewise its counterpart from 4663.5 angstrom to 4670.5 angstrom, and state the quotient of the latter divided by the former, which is 0.95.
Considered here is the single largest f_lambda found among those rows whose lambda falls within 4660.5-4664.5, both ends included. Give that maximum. 6.25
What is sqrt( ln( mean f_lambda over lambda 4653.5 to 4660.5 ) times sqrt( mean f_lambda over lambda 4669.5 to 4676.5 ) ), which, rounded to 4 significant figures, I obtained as 2.111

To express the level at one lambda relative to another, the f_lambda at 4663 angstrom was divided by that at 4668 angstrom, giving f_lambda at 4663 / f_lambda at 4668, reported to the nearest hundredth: 1.05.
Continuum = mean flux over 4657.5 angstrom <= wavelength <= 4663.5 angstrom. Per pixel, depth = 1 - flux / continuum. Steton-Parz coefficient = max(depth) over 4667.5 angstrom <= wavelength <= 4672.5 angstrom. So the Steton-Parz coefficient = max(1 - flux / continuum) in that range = 0.065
